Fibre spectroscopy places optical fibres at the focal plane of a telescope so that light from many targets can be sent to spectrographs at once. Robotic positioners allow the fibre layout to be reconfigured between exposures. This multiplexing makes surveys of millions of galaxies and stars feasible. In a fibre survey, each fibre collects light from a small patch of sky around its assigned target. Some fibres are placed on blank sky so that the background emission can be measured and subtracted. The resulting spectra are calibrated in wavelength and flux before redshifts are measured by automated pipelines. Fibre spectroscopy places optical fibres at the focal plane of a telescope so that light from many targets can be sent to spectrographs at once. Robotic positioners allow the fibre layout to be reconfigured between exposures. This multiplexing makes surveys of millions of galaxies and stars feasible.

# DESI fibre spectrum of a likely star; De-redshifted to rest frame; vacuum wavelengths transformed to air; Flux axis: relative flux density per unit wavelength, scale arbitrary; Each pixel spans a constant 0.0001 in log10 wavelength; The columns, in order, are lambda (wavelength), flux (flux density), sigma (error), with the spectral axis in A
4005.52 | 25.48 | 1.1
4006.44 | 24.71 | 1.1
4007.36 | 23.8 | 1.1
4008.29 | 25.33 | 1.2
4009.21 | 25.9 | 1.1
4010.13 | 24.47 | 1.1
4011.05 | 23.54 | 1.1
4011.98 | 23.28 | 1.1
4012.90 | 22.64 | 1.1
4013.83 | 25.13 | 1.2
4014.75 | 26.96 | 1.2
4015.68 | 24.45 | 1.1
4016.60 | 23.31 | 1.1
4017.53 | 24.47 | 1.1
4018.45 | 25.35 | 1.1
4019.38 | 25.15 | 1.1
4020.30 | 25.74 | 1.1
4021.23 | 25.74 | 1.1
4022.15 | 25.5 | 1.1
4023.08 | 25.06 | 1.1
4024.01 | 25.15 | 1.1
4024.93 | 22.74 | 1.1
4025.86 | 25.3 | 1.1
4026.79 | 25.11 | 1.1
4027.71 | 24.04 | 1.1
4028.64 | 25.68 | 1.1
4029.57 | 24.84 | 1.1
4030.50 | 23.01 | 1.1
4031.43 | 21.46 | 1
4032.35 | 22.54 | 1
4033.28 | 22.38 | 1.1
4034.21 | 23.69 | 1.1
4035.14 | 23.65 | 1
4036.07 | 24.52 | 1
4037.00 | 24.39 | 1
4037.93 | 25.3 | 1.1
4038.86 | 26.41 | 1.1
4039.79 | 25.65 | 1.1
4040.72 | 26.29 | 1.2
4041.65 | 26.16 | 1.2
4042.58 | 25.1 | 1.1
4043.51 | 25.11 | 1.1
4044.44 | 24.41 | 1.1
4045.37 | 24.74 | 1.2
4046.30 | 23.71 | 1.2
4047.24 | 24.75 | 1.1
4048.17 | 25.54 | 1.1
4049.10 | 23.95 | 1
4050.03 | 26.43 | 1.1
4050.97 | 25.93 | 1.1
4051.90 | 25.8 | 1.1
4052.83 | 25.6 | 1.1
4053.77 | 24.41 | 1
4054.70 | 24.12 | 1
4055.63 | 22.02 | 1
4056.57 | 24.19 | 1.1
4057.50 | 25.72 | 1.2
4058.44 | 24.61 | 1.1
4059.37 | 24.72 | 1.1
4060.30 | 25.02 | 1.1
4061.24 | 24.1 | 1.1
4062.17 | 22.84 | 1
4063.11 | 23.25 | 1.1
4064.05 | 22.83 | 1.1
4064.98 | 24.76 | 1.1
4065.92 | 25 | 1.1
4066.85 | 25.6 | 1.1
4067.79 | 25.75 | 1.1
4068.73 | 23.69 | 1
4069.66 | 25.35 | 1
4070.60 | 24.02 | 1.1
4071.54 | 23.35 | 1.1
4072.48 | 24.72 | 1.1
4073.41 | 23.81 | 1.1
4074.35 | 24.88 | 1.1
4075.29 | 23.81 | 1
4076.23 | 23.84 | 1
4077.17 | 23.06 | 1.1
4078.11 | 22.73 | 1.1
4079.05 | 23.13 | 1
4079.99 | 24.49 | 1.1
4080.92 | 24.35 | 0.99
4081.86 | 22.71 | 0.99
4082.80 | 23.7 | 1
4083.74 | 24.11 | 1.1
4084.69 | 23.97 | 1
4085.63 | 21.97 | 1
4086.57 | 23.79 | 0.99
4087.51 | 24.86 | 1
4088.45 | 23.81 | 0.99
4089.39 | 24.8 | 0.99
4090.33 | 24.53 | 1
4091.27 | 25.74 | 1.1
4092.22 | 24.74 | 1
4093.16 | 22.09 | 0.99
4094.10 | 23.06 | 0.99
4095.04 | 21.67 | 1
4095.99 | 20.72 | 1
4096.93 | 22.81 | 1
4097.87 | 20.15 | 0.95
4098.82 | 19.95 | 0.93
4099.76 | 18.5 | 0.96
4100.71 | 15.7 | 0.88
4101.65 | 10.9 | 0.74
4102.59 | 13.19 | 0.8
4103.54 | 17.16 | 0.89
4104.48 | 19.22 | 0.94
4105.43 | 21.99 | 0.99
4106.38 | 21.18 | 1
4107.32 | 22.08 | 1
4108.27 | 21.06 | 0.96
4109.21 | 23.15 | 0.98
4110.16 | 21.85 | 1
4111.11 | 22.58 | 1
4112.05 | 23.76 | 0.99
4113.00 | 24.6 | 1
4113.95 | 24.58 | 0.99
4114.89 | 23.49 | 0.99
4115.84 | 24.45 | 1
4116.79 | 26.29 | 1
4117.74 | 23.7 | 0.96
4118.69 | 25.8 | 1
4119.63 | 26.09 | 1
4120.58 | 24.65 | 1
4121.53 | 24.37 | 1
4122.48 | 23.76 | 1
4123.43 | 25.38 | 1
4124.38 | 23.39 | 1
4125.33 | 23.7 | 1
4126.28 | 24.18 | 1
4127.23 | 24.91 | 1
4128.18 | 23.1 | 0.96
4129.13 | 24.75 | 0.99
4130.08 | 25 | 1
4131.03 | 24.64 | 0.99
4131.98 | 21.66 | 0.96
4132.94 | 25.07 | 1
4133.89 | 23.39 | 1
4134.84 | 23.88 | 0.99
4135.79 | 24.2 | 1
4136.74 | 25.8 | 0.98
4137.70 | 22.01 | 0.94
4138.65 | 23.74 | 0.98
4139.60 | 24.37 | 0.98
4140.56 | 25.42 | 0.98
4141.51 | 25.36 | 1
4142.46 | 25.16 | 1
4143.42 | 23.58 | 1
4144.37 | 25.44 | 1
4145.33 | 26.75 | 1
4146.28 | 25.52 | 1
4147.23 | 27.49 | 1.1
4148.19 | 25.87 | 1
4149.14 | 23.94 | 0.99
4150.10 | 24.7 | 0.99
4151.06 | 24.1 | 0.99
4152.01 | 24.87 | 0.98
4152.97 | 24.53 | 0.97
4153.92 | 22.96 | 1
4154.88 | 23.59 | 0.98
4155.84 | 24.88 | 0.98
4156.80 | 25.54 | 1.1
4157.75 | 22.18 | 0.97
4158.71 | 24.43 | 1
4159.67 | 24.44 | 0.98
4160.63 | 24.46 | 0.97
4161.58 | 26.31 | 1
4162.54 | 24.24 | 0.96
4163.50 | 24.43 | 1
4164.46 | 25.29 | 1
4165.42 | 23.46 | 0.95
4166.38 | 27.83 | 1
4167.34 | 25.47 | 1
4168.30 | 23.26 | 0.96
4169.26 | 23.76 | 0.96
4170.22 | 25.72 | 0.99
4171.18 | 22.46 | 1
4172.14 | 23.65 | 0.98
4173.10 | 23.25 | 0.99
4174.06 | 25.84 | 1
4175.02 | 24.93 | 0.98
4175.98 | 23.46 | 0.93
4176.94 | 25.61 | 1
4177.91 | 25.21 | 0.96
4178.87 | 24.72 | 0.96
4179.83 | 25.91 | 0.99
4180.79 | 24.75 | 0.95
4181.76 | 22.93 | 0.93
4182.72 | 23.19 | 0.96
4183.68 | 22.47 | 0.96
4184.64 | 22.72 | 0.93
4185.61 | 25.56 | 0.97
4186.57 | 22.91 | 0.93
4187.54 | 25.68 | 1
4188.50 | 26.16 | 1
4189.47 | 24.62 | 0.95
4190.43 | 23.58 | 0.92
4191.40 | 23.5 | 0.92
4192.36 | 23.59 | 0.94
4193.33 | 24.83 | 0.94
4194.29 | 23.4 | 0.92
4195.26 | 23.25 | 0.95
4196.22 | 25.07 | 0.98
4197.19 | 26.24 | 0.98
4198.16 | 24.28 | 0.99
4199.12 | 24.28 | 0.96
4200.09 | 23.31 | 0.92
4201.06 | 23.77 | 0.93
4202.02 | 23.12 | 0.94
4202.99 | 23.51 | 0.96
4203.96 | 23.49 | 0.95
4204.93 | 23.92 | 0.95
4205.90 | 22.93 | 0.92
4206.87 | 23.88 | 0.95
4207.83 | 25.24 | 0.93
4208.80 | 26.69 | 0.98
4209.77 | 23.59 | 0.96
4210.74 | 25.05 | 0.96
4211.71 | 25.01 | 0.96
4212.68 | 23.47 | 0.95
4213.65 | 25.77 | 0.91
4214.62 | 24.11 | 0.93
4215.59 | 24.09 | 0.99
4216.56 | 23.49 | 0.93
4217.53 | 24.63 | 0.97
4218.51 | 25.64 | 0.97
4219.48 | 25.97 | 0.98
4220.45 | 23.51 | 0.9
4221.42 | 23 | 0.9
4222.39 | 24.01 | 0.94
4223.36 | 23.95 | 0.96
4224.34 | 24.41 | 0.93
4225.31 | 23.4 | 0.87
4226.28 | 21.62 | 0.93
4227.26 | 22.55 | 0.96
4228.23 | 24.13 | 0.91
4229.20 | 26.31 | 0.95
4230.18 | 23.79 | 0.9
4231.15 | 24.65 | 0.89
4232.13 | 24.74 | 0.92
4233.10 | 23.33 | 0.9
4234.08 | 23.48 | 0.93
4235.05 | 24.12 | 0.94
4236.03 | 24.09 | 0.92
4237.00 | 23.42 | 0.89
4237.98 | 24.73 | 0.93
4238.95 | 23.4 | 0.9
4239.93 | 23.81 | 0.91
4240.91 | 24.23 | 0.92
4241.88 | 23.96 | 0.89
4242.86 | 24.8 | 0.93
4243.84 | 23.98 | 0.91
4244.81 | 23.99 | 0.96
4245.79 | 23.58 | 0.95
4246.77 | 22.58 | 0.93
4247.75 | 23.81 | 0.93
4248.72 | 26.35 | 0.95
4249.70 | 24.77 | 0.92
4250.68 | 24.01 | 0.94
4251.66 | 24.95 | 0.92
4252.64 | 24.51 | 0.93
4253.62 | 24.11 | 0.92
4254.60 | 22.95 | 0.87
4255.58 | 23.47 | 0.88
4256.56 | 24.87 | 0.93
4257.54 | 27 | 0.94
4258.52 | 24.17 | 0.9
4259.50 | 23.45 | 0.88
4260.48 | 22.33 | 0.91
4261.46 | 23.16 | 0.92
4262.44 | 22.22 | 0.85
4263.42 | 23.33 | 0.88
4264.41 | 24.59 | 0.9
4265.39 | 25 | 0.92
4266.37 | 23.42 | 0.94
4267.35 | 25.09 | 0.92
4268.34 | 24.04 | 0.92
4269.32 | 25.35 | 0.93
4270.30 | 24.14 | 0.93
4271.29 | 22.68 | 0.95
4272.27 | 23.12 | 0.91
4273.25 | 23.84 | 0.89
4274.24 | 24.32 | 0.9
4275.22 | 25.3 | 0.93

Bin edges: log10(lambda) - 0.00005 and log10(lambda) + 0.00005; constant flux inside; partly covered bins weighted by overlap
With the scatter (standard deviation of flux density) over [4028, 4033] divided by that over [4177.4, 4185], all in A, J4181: 1.3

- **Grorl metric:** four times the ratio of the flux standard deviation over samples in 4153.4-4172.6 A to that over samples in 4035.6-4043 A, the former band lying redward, 7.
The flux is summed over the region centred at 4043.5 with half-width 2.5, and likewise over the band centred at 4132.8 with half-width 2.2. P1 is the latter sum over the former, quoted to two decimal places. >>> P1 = 0.95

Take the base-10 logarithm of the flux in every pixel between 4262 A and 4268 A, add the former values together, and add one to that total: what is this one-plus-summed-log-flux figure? 9.3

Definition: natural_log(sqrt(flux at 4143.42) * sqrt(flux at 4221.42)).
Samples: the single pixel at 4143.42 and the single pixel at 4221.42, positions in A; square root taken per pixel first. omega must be 3.15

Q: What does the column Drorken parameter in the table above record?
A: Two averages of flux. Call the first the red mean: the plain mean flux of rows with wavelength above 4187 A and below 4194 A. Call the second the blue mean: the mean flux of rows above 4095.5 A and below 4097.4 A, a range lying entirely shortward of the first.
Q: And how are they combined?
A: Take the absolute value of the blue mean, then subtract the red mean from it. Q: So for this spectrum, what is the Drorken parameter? -3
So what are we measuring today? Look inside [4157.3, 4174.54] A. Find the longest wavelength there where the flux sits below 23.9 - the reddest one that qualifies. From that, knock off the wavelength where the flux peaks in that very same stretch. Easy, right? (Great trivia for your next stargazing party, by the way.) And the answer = 6.7 A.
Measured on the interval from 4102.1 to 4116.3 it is 1.9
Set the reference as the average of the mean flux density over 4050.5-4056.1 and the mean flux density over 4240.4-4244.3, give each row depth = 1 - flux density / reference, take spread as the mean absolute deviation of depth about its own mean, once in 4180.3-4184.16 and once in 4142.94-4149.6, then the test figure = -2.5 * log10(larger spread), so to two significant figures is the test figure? 3.4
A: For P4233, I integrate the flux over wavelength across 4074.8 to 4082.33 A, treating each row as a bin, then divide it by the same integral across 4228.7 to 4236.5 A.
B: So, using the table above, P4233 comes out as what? 0.93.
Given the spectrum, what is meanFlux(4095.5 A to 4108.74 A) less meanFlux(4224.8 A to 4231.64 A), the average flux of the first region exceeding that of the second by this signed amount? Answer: -4.9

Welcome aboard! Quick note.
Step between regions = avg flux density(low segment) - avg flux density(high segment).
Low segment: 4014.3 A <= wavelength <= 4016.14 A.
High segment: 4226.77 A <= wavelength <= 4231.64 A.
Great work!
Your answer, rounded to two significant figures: 1.4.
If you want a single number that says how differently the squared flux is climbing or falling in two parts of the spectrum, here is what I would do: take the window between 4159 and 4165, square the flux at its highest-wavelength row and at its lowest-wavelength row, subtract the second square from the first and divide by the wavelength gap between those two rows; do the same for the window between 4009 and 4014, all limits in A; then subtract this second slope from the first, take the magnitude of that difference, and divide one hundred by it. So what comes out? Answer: 5.8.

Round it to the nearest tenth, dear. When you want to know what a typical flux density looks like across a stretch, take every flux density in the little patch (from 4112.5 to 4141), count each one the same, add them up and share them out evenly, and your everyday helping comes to 24.3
